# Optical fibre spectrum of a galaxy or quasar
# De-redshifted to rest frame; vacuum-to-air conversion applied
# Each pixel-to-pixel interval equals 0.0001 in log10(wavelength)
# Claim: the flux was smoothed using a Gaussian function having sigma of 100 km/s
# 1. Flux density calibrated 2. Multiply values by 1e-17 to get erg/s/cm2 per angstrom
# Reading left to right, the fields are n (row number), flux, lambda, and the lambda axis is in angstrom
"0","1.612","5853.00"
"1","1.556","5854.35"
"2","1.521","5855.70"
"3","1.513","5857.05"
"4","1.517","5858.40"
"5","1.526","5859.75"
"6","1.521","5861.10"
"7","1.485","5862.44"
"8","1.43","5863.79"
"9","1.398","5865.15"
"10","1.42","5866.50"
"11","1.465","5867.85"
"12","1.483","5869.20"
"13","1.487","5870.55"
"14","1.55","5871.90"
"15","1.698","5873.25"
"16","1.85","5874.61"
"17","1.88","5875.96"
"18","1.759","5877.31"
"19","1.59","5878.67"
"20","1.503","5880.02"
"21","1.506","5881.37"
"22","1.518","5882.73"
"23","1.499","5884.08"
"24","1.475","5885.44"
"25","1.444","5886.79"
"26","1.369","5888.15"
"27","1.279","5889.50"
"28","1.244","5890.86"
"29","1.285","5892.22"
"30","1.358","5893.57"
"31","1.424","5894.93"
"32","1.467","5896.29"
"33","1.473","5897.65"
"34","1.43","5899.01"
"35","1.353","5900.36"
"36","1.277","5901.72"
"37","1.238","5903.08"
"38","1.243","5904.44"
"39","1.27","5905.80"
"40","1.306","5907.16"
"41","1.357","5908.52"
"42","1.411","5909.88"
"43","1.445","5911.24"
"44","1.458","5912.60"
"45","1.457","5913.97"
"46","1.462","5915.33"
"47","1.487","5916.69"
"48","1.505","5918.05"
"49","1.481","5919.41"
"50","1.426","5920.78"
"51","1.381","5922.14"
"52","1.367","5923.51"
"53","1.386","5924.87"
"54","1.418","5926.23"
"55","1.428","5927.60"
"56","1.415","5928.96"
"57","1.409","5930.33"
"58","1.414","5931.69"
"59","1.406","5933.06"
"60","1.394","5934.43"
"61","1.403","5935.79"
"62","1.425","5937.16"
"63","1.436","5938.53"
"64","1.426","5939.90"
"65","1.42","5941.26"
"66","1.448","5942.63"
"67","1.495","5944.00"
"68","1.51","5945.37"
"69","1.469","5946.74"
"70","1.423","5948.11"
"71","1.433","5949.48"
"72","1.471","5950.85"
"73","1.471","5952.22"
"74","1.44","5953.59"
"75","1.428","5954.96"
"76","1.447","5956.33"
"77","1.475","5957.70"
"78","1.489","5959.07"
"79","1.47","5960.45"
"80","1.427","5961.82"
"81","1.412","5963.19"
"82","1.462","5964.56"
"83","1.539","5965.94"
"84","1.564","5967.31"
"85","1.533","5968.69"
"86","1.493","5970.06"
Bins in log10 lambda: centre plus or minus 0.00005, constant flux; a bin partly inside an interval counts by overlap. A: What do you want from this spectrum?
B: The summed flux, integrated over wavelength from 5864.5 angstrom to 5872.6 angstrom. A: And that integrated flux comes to 11.9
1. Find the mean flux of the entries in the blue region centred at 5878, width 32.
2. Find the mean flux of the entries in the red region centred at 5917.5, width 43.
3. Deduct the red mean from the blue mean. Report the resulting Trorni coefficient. 0.10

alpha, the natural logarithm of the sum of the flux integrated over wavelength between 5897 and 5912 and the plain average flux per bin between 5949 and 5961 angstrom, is 3.1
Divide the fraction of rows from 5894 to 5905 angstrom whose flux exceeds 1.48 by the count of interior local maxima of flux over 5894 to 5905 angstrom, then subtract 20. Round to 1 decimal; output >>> -20.0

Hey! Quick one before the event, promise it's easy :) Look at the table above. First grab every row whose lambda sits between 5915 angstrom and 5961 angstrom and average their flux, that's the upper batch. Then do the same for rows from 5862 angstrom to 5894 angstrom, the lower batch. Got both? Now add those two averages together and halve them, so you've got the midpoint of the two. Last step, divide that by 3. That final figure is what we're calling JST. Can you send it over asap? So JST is 0.49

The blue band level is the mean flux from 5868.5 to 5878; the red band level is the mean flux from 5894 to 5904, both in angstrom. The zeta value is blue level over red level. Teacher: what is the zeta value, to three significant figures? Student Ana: 1.21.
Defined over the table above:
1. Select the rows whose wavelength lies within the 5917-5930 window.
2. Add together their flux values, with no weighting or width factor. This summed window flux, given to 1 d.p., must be 12.8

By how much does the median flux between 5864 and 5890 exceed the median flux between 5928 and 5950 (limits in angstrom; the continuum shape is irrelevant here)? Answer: 0.075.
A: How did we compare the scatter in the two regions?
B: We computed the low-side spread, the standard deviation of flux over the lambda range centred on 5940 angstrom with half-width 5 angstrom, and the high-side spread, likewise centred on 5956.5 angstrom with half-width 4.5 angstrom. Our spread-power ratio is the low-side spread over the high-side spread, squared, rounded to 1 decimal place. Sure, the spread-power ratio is 1.8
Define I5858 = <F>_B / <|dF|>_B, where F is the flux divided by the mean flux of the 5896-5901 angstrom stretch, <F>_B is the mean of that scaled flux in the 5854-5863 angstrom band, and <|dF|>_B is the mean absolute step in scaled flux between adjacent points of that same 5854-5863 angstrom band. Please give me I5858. 94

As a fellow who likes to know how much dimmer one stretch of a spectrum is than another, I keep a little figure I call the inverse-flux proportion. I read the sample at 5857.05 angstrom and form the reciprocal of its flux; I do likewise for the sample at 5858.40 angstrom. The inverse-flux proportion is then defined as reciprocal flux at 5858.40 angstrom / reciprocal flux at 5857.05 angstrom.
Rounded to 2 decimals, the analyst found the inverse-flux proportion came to 1.00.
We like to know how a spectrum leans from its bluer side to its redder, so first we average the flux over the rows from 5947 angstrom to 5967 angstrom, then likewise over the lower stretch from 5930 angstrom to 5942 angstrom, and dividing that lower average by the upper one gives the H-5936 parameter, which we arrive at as 0.97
